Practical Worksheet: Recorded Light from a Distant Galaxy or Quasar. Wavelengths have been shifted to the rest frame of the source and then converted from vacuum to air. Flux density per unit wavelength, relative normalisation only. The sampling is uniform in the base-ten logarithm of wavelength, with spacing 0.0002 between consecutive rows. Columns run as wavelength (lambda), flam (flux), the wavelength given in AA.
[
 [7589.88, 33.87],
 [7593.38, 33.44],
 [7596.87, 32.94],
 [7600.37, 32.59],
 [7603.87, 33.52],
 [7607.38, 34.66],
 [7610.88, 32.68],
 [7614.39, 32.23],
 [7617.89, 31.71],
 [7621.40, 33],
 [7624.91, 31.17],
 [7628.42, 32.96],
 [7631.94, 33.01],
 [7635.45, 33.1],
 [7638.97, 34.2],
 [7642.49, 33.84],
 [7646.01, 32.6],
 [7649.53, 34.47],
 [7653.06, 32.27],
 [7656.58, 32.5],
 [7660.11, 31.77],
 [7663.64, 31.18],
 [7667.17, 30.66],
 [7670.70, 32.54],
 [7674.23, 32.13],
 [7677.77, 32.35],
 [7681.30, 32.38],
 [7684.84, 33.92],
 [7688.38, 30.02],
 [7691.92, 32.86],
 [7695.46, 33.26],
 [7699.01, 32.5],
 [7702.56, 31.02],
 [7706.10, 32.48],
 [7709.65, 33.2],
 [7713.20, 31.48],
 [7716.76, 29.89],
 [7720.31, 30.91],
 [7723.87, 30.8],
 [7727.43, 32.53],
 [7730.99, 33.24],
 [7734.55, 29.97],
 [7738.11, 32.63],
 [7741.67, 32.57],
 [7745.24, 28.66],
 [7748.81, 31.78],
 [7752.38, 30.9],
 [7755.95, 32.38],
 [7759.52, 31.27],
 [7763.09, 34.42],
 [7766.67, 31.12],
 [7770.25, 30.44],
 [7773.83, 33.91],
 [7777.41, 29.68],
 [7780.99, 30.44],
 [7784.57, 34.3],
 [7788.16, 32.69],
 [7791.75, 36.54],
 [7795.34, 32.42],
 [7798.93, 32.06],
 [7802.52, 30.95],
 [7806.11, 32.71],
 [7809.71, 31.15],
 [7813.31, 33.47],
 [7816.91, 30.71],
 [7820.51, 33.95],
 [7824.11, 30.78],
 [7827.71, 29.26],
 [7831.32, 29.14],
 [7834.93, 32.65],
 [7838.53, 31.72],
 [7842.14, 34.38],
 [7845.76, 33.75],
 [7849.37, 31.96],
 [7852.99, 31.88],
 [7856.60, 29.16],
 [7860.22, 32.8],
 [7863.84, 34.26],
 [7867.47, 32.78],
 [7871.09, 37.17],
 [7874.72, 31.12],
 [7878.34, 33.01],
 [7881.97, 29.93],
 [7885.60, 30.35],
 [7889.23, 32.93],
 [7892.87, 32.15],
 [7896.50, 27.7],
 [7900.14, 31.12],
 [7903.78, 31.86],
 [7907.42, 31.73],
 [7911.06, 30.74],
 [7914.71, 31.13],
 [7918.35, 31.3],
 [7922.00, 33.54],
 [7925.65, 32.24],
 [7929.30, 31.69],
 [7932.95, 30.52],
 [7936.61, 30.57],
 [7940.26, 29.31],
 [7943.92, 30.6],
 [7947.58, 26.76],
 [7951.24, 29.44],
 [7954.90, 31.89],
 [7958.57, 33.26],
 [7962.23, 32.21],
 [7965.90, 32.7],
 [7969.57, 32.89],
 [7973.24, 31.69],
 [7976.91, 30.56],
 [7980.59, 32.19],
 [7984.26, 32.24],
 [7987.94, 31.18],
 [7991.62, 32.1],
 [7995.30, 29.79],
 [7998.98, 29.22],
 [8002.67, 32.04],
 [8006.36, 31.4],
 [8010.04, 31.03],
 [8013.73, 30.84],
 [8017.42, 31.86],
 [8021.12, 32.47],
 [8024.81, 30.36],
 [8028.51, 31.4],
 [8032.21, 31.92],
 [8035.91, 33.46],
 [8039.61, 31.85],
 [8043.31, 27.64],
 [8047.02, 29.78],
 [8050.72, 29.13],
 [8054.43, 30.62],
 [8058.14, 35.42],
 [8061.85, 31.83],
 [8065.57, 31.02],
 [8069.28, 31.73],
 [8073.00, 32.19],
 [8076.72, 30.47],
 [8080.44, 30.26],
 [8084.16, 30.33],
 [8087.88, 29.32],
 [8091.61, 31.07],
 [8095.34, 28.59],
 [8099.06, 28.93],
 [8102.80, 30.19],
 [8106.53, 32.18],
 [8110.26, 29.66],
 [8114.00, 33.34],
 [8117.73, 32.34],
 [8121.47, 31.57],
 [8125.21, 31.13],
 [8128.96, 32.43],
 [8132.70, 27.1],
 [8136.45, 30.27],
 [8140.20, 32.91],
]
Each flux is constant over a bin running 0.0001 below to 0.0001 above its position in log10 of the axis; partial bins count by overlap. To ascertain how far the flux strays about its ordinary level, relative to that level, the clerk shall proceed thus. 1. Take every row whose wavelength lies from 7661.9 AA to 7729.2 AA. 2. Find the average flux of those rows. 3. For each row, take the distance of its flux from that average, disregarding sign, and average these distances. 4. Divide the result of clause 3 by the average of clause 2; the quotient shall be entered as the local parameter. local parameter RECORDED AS 0.031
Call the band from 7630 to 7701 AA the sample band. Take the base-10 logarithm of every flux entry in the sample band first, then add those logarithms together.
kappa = 30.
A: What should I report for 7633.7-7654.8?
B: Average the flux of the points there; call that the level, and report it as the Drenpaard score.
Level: 33.4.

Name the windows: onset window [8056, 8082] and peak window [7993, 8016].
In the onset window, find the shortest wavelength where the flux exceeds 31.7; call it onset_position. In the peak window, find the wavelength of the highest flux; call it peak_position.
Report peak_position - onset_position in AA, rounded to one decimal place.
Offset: -55.5 AA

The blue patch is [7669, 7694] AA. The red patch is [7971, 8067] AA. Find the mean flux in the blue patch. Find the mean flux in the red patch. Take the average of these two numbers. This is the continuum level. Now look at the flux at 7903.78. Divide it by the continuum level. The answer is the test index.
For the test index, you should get 1.00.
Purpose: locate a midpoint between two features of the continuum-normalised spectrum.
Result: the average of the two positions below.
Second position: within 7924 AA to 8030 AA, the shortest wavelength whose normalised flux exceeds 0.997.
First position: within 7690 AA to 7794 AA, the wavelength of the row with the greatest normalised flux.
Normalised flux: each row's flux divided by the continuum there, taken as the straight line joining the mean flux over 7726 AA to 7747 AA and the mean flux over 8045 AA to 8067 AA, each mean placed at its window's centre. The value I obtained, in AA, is 7858.7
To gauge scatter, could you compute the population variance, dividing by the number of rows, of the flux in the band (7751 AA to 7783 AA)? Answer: 2.3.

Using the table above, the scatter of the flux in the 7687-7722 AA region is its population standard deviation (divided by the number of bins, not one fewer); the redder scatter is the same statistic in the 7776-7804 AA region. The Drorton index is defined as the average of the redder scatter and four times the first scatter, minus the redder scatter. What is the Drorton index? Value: 1.4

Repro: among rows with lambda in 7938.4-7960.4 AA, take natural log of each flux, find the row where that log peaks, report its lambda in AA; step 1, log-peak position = 7958.57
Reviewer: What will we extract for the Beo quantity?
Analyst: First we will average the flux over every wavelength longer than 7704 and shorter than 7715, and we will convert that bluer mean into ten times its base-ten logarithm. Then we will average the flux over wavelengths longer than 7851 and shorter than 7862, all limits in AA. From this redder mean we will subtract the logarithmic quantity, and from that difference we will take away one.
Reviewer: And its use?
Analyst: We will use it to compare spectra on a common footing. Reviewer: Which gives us 15.2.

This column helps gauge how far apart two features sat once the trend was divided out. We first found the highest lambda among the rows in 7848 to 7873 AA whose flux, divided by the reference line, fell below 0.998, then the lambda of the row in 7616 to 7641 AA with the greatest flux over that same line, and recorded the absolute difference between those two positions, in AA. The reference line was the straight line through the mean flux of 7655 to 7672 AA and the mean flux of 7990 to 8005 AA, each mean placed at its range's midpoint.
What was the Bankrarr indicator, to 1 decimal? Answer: 217.6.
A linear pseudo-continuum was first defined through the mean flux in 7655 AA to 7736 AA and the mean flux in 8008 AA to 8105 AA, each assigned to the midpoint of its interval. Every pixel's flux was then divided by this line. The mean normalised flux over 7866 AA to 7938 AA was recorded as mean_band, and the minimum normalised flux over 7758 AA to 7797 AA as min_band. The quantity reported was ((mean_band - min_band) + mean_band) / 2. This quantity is 0.542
